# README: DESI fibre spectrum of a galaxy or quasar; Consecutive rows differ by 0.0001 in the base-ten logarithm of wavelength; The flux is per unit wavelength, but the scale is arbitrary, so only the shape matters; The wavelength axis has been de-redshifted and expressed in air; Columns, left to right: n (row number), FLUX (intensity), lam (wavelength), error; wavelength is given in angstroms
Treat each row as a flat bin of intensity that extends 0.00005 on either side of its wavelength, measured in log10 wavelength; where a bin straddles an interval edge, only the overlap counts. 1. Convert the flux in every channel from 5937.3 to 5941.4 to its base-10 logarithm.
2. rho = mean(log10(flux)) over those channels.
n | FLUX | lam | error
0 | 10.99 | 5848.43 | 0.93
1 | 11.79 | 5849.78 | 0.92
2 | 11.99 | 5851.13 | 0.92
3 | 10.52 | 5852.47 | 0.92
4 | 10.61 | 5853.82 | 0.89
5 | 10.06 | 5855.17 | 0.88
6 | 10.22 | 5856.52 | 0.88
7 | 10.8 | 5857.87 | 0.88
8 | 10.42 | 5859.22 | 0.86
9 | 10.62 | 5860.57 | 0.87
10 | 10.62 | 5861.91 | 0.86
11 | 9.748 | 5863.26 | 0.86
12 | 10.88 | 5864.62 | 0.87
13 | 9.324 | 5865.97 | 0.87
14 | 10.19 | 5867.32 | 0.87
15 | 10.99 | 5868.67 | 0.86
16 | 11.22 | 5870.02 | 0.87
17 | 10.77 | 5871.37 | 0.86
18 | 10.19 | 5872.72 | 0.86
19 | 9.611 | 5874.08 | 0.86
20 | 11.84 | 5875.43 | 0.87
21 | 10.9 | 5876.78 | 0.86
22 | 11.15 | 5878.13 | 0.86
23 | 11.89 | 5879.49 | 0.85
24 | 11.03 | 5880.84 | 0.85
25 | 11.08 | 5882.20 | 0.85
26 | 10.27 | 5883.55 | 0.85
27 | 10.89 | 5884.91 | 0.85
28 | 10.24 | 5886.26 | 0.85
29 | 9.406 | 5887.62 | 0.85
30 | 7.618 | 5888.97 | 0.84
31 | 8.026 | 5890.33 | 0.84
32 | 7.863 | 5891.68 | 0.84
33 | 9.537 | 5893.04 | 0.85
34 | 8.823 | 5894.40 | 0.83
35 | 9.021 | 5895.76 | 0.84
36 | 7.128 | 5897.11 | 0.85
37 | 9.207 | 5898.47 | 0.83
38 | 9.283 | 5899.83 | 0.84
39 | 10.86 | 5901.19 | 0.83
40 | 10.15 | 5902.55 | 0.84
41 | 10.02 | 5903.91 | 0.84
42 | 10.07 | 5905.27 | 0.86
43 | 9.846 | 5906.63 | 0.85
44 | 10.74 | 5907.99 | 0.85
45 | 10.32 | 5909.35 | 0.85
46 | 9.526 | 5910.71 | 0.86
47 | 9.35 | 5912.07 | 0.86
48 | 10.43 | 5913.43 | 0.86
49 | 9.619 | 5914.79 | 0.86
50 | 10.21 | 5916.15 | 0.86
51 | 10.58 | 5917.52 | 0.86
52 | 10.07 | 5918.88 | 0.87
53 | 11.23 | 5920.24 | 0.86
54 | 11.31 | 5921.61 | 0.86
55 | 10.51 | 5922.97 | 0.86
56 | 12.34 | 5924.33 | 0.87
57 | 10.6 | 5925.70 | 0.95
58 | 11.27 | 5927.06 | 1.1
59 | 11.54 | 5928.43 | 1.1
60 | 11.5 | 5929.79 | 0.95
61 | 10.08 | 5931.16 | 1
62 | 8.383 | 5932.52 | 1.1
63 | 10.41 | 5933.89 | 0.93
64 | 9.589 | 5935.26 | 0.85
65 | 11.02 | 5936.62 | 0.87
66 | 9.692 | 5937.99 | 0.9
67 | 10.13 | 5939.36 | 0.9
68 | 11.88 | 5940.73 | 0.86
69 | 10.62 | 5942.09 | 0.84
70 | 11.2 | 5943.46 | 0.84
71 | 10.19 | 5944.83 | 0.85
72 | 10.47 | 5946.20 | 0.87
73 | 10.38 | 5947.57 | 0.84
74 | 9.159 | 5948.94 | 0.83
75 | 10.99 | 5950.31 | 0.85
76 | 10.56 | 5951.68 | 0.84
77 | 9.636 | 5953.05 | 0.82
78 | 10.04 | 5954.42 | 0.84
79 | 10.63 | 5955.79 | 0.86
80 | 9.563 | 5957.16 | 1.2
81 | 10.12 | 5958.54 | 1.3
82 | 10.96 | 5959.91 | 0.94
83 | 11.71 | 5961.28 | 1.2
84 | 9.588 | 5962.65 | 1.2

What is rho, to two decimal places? 1.02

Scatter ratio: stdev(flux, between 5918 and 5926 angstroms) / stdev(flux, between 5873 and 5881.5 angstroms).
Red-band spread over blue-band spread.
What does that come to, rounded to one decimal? 1.0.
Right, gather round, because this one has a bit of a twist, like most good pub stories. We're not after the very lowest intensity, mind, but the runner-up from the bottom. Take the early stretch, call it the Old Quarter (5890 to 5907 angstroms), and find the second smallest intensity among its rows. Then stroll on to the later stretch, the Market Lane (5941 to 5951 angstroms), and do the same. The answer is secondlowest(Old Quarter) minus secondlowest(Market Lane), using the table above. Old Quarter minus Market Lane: -2.3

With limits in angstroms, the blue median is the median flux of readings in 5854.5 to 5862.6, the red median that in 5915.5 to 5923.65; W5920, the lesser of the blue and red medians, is 10.5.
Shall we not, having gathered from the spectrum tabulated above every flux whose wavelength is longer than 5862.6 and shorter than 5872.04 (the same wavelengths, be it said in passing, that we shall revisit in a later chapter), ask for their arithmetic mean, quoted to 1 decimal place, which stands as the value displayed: 10.4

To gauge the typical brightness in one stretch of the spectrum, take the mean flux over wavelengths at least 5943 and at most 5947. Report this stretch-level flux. 10.6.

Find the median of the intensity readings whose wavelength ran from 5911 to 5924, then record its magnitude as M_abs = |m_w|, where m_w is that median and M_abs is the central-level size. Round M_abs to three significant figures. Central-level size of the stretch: 10.4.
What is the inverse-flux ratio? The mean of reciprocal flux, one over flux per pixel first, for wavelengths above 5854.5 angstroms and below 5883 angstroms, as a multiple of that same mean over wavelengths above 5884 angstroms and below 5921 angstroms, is 0.90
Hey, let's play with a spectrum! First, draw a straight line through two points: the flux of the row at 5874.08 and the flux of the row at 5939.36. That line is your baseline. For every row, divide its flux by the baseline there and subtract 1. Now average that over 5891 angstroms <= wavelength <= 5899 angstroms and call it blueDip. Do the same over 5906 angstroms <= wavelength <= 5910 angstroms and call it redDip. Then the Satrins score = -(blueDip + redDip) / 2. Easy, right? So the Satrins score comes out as 0.039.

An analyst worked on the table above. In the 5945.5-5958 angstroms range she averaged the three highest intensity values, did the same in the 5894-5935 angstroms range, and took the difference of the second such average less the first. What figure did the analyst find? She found 1.1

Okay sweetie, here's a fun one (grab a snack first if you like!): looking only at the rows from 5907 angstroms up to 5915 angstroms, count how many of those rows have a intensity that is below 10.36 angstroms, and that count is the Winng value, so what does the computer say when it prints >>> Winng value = 4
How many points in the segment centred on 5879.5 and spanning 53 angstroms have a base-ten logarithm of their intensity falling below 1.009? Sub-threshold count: 19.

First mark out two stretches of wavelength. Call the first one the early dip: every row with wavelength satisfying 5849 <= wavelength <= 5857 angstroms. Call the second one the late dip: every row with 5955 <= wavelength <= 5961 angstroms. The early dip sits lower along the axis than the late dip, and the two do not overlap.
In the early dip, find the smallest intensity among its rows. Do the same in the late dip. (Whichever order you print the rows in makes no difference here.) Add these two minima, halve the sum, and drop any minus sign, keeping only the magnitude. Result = 9.8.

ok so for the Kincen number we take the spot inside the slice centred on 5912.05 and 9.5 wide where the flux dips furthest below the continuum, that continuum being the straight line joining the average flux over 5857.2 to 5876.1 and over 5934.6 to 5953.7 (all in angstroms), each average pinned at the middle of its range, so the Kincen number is 5912.07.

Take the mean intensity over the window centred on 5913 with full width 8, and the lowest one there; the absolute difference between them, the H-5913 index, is 0.56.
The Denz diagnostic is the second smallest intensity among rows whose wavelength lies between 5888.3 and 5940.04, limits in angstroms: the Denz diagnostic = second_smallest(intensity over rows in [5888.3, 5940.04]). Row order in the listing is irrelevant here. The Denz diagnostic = 7.618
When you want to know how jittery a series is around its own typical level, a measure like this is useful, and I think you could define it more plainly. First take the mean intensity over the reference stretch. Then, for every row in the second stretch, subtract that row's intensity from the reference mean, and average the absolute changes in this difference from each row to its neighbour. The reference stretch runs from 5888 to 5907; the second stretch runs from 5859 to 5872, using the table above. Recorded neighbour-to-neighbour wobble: 0.68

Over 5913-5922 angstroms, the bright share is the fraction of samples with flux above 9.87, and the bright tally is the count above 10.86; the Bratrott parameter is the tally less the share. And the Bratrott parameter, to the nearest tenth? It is 1.1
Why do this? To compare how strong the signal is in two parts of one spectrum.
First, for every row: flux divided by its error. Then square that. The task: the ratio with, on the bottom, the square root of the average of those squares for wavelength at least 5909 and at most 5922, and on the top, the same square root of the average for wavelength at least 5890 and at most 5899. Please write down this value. 0.85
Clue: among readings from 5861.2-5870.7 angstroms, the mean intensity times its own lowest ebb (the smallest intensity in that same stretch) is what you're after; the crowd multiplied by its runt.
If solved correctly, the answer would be 97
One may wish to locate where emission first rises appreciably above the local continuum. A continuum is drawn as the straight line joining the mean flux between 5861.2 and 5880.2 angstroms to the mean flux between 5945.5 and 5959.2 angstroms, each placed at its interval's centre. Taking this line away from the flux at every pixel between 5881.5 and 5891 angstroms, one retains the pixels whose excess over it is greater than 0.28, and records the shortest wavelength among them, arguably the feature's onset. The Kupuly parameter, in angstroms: 5882.20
